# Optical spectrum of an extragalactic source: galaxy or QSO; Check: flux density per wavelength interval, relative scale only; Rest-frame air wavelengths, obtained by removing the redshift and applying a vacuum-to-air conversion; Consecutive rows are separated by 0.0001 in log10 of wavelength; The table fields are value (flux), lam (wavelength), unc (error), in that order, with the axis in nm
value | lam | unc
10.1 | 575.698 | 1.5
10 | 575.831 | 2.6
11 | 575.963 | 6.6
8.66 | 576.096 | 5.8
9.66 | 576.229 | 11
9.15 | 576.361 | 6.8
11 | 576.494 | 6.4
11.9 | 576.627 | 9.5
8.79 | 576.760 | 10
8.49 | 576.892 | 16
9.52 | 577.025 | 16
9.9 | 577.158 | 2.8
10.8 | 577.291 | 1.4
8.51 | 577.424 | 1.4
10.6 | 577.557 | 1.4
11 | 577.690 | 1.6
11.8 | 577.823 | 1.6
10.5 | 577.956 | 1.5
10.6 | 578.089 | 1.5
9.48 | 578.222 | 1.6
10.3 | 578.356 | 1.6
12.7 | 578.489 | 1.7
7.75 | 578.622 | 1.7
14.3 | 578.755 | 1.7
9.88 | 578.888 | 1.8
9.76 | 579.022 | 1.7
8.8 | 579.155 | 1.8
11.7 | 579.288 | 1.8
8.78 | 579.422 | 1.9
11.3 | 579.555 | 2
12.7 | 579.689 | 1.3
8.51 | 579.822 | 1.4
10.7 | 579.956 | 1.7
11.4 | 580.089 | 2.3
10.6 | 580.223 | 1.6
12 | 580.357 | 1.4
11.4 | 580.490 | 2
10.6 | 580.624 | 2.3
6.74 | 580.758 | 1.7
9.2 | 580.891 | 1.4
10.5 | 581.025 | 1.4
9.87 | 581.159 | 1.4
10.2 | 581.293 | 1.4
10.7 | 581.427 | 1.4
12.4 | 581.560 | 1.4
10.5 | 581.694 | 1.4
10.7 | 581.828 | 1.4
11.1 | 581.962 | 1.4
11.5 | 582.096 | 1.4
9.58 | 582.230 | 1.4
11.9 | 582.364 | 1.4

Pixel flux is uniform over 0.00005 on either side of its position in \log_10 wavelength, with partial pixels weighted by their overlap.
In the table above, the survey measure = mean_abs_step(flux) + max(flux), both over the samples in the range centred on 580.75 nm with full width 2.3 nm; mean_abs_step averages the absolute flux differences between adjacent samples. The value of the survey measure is 14.2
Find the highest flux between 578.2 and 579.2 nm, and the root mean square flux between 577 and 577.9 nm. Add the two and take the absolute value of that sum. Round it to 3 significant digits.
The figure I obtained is 24.7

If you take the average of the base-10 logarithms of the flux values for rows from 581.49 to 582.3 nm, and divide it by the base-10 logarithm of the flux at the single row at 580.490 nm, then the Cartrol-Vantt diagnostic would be 0.98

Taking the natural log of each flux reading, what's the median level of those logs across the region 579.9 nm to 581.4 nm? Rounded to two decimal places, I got 2.36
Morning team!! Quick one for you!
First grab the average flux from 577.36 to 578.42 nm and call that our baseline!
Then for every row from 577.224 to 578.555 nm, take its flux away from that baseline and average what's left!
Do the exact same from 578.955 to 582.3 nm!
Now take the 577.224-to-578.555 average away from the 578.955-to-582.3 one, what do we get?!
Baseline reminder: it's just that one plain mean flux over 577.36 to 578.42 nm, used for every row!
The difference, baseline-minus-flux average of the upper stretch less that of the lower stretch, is 0.2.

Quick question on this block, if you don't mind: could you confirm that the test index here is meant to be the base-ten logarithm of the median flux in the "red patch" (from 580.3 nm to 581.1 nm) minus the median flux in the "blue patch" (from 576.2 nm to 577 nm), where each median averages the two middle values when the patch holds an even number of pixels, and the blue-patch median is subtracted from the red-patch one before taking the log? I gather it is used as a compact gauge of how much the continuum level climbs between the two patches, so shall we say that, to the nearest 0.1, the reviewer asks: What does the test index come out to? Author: 0.1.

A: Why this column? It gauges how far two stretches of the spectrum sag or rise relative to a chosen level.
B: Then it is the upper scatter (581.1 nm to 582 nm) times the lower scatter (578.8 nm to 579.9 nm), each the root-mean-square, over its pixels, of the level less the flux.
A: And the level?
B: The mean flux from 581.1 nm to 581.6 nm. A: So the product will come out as 1.2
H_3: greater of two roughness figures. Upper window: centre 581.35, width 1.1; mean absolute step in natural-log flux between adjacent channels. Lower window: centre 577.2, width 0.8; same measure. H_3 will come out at 0.14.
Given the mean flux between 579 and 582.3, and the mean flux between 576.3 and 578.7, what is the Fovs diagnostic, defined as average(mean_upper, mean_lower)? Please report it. 10.3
